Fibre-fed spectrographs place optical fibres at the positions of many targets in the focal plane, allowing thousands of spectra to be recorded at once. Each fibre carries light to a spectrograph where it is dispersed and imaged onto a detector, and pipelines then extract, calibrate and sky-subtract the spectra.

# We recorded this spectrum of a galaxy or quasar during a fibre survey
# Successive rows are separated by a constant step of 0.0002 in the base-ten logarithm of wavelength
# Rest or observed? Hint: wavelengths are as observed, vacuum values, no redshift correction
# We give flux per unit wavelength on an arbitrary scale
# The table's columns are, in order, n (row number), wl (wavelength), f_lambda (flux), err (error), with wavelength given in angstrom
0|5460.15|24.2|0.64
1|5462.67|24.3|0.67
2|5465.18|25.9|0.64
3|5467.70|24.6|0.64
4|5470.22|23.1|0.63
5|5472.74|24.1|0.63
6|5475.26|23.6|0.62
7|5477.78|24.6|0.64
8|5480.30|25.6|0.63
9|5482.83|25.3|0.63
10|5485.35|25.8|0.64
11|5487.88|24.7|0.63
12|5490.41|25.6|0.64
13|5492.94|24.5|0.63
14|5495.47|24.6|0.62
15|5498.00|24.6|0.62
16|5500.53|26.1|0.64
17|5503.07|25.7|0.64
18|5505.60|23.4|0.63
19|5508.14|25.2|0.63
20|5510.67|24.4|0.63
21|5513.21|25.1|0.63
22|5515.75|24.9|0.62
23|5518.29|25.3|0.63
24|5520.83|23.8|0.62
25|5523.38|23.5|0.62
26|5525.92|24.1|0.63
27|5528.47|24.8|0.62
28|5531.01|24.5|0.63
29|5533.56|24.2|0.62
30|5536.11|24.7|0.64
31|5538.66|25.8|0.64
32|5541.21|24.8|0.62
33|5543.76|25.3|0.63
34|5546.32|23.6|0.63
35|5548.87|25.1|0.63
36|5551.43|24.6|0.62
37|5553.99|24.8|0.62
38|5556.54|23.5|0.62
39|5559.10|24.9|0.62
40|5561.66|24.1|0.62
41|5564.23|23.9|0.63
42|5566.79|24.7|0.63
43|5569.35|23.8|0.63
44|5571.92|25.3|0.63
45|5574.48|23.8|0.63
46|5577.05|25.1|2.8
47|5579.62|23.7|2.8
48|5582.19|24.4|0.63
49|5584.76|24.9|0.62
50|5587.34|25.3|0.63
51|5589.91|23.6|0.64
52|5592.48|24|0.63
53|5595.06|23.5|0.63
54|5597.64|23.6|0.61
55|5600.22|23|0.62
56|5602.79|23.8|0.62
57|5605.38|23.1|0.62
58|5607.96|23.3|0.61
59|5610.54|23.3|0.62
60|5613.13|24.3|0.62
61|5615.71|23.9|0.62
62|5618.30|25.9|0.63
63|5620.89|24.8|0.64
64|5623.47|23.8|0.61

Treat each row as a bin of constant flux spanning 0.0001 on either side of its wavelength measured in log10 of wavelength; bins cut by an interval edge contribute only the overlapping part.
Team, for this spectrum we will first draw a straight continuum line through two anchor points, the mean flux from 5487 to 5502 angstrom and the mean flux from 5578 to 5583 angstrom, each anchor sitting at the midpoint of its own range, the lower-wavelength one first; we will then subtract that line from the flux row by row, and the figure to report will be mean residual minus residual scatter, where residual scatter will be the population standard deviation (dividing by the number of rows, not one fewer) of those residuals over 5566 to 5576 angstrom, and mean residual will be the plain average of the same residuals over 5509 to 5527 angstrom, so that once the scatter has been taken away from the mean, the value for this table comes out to -0.9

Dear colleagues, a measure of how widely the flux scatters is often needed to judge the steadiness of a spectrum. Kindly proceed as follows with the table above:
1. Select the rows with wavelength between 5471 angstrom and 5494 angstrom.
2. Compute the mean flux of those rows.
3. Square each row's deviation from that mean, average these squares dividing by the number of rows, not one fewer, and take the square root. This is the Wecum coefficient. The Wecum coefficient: 0.71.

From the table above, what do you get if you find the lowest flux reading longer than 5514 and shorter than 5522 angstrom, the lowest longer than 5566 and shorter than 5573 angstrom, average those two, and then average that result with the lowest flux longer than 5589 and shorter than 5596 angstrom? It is 23.65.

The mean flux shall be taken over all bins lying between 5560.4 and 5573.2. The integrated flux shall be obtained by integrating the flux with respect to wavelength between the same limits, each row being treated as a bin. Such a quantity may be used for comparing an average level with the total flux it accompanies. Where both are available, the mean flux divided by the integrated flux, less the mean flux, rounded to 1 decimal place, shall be -24.3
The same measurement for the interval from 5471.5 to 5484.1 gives -24.6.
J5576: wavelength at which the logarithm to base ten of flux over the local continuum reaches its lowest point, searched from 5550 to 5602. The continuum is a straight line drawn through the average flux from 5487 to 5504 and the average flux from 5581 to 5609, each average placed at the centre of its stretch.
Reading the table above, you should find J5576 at 5556.54 angstrom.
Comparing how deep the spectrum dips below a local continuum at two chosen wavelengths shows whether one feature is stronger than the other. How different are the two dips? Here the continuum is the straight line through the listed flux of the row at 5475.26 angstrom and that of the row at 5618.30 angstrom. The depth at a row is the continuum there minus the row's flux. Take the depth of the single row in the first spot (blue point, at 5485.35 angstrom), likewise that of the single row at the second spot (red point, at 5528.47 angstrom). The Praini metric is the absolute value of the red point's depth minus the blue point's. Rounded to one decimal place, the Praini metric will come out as 1.7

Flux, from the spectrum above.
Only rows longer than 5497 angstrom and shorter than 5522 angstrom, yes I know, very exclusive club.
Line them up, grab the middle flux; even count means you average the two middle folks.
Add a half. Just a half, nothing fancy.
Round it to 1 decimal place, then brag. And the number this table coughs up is 25.5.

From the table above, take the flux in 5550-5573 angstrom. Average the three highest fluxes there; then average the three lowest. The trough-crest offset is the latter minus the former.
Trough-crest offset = -1.27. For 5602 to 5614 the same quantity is -0.57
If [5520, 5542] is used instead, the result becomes -1.33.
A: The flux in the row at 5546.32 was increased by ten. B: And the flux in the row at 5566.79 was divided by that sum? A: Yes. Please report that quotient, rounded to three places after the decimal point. 0.735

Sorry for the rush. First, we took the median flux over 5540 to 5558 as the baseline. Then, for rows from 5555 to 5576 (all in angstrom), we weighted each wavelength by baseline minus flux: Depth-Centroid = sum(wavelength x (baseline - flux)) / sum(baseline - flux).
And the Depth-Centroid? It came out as 5564.3 angstrom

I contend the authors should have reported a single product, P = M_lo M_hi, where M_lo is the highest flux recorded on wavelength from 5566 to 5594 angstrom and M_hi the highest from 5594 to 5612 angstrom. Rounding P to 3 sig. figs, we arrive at 602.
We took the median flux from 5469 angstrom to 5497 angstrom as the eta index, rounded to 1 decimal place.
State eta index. 24.6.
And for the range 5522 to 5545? 24.7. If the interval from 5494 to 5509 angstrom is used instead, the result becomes 24.9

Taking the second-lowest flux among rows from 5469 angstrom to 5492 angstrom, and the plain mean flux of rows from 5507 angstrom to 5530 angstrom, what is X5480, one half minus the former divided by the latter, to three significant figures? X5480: -0.461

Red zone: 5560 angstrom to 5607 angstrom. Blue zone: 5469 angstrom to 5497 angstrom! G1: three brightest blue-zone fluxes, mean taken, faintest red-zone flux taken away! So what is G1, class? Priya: 2.67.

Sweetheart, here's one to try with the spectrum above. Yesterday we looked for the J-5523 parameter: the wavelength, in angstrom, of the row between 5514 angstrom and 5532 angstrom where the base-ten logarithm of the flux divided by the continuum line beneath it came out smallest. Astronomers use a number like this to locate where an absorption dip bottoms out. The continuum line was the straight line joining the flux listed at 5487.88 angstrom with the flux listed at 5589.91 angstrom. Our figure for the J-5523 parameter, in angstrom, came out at 5523.38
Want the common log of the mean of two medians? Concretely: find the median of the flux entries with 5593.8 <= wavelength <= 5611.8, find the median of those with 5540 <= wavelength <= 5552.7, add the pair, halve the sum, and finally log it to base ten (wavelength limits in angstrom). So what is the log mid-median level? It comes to 1.38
